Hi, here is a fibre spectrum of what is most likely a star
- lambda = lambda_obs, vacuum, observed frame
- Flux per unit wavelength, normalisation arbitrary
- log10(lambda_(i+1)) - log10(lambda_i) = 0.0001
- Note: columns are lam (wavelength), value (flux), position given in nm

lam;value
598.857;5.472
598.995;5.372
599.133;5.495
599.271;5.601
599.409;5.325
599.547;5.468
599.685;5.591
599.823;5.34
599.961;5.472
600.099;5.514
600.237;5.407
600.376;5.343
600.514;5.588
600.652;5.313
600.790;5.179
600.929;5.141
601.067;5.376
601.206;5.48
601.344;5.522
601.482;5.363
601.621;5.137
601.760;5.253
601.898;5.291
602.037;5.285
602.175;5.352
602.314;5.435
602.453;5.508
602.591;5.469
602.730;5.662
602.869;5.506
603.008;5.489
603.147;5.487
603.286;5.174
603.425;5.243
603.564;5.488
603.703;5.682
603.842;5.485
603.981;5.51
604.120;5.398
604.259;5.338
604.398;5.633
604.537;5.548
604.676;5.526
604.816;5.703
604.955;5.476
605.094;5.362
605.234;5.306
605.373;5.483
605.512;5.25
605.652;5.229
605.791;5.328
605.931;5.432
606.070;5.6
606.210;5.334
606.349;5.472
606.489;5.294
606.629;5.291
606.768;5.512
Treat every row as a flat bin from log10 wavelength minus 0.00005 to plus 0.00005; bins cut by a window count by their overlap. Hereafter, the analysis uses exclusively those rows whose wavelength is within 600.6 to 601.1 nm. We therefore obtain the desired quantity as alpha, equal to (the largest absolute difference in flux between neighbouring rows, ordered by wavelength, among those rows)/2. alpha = 0.12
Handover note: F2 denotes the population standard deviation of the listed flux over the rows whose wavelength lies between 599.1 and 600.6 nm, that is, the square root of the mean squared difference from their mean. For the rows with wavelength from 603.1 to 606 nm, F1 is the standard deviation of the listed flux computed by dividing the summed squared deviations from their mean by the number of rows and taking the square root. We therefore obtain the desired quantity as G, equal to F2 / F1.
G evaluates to 0.68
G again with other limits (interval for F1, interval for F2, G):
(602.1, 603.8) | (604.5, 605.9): 1.02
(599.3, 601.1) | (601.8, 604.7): 0.99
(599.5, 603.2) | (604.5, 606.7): 0.99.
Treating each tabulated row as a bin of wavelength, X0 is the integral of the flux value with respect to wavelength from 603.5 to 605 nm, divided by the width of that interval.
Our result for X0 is 5.53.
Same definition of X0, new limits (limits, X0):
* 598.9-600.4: 5.45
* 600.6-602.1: 5.30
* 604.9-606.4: 5.39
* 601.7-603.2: 5.43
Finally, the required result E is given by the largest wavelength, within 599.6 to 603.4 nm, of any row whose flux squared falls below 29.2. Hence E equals 603.286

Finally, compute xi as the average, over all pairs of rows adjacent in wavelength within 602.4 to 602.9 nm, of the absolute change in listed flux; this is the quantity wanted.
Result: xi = 0.13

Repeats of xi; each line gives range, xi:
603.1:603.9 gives 0.20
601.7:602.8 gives 0.07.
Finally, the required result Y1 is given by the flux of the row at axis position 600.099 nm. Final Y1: 5.514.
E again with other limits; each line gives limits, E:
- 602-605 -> 604.259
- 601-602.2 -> 602.175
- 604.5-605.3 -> 605.234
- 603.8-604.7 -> 604.259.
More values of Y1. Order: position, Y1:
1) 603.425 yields 5.243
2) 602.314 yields 5.435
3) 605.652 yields 5.229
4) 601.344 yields 5.522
